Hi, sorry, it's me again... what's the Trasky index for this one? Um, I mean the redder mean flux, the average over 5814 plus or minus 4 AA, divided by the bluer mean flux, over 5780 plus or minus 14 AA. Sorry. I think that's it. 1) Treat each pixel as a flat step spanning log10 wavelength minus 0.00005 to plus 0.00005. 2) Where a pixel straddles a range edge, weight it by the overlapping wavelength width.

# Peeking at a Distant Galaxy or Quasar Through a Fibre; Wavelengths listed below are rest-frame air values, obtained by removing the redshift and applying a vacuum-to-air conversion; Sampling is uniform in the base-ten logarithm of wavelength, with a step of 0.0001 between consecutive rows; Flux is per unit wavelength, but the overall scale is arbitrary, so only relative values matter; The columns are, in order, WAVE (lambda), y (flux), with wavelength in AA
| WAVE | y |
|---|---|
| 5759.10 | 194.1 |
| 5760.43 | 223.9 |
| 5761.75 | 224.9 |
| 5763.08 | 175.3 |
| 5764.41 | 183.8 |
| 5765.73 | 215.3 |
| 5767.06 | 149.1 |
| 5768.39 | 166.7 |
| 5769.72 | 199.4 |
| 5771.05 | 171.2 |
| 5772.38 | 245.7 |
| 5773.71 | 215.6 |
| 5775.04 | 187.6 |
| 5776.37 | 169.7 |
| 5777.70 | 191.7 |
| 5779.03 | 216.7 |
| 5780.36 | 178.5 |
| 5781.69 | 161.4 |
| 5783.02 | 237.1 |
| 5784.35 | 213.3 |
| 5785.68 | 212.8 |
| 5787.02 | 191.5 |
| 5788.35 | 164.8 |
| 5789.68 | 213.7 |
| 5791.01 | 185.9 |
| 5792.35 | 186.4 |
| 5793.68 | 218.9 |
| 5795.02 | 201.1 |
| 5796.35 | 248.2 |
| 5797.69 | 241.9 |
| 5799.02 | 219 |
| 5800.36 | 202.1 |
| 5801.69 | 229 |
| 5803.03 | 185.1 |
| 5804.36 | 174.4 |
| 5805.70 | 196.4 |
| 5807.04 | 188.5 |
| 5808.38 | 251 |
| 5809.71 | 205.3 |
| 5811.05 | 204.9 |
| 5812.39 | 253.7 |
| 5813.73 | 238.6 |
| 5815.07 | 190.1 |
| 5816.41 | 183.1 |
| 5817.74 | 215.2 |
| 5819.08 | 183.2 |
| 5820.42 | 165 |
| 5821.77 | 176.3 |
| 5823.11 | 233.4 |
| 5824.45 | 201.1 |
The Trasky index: 1.10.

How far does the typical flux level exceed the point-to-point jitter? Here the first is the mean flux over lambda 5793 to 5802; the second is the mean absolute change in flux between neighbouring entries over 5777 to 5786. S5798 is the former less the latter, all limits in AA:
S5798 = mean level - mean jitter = 193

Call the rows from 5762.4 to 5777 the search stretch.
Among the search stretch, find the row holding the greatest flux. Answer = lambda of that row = 5772.38 AA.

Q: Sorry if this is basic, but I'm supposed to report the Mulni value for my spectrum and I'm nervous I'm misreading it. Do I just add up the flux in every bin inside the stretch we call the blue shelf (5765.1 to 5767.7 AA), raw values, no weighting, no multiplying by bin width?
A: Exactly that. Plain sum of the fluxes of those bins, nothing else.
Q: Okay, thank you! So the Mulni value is 364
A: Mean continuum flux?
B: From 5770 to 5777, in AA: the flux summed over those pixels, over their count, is 198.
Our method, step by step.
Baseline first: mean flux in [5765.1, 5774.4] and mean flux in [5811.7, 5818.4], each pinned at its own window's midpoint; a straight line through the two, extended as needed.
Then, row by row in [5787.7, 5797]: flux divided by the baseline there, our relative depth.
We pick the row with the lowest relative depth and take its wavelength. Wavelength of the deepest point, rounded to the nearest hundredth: 5788.35 AA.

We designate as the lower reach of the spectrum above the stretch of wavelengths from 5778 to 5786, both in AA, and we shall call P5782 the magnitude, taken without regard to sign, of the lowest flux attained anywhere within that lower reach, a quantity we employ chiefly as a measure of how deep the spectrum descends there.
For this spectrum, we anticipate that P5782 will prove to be 161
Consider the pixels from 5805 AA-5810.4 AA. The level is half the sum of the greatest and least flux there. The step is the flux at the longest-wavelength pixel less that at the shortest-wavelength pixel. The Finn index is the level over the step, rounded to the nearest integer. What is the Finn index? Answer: 25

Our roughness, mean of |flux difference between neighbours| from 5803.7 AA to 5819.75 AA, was 29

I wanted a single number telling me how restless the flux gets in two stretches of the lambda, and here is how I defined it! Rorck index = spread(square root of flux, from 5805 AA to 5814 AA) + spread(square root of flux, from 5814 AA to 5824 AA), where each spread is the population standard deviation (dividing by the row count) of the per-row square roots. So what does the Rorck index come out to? 1.6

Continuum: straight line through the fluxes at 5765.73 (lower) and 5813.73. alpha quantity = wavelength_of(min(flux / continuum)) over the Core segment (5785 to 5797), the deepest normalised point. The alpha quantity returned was 5788.35 AA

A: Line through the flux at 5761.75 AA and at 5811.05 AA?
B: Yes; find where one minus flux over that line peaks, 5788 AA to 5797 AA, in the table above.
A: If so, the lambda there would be 5788.35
